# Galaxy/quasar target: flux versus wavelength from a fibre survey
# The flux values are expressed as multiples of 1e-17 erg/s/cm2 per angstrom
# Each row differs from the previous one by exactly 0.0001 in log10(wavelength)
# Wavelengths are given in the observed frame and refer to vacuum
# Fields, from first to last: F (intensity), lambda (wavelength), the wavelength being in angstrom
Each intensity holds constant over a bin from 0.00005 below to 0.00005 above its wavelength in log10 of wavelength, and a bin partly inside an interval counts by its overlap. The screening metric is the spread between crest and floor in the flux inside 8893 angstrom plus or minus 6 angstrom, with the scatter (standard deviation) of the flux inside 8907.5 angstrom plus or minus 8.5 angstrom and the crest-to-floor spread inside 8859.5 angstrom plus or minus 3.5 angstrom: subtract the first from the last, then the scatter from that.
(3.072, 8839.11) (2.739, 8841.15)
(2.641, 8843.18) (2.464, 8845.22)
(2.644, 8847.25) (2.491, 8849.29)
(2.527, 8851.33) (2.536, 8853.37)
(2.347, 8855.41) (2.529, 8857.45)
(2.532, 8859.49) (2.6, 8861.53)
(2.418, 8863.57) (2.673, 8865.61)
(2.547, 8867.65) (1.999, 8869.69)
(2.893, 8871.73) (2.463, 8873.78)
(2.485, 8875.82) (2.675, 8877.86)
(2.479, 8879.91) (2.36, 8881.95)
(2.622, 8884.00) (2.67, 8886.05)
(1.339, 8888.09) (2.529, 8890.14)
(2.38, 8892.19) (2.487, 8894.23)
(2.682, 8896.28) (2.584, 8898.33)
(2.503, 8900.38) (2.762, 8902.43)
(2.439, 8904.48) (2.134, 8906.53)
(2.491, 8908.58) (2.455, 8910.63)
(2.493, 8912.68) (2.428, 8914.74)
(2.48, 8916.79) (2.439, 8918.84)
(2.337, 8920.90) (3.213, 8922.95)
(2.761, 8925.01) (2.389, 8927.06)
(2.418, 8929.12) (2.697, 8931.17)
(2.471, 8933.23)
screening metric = -1.4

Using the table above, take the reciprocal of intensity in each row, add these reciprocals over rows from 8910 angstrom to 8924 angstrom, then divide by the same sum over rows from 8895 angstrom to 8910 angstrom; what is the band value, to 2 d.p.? 0.99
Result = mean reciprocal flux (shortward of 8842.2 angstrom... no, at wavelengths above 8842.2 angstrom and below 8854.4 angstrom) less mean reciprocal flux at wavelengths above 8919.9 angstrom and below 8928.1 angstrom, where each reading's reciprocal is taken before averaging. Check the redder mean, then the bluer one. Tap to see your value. 0.012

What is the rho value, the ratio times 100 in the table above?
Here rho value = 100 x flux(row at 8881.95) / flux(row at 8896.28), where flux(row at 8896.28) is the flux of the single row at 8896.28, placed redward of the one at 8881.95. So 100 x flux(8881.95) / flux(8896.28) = 88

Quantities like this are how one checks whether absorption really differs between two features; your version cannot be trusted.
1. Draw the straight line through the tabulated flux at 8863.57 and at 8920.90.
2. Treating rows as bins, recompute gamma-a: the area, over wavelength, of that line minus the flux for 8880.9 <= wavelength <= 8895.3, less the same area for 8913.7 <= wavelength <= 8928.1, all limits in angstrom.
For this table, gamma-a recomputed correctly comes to 4.1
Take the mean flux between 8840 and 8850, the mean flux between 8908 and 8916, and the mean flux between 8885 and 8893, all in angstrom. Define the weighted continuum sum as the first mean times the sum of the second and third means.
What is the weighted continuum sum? 12.2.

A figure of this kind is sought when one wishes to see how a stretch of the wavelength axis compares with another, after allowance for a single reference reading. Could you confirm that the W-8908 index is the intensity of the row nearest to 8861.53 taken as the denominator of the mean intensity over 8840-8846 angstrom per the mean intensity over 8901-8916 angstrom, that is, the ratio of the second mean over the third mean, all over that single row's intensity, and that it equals 0.41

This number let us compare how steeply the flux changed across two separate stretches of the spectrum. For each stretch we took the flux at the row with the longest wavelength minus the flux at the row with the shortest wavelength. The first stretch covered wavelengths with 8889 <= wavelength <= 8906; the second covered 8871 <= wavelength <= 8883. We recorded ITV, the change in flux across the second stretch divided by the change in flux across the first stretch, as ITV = 5.9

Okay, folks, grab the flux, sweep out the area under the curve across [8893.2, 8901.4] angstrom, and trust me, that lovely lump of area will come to 21.0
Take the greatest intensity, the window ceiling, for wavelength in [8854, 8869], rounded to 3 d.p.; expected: 2.673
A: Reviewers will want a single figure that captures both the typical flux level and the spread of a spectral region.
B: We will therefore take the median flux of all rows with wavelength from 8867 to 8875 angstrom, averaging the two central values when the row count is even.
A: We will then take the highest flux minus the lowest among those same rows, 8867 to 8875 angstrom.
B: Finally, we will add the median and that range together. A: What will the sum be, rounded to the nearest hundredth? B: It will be 3.40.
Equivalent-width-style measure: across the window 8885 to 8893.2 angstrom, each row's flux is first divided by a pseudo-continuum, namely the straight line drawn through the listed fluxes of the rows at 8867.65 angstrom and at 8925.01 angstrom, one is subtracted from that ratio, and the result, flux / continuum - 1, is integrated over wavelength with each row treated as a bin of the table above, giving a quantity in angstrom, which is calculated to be -1.2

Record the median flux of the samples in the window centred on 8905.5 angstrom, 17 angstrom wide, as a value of 2.49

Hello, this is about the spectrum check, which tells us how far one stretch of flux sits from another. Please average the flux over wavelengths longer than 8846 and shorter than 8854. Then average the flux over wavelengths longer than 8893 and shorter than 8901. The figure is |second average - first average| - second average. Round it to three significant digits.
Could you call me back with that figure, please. -2.55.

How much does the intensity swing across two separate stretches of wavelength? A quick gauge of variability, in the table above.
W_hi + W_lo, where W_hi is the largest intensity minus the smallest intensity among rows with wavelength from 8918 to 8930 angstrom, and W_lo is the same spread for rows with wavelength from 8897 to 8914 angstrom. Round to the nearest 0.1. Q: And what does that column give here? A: 1.5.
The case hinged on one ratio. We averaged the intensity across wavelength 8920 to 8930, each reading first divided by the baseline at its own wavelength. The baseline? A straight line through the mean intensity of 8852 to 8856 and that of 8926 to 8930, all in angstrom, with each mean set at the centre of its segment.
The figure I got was 1.09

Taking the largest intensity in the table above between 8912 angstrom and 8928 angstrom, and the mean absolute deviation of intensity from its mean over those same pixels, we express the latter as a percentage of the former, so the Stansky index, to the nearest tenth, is 6.5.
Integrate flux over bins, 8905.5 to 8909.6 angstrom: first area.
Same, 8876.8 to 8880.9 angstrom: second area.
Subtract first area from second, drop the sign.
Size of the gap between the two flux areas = 1.1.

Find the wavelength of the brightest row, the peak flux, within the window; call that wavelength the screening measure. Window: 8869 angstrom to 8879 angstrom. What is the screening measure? 8871.73 angstrom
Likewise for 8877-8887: 8877.86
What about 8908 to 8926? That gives 8922.95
